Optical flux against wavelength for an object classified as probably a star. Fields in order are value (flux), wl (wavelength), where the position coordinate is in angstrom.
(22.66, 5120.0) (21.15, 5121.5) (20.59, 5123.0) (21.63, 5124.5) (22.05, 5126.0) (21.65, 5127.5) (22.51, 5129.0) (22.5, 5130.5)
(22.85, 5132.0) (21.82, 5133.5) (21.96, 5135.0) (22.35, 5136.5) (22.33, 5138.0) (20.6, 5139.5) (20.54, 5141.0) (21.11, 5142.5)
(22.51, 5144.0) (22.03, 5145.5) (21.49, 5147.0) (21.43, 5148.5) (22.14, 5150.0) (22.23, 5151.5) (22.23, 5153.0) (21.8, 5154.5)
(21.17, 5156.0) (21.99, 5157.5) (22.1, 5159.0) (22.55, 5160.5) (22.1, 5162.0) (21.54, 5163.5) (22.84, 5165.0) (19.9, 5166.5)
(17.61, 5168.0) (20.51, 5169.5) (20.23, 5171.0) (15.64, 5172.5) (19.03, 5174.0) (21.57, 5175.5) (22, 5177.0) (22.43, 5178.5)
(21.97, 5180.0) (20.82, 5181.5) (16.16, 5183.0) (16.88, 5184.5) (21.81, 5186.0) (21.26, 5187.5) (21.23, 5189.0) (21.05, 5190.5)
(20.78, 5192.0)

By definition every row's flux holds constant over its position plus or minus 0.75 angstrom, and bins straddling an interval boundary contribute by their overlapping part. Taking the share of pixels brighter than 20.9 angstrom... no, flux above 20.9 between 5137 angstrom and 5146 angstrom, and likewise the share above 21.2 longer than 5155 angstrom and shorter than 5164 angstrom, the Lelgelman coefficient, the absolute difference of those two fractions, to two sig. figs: 0.17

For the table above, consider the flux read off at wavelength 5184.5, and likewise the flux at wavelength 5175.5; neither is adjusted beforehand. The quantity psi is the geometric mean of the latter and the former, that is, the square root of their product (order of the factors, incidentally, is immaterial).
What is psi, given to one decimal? 19.1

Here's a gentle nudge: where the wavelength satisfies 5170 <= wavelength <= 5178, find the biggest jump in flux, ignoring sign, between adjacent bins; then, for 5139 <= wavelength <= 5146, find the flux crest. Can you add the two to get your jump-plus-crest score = 27.1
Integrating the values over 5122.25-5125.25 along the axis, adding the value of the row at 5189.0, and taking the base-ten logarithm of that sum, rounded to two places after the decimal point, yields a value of 1.93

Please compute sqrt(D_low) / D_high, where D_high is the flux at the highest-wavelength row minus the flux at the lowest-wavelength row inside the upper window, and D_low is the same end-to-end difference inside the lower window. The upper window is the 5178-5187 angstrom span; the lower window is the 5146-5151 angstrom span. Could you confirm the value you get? -1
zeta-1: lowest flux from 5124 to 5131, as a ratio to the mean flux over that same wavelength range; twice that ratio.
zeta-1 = 1.96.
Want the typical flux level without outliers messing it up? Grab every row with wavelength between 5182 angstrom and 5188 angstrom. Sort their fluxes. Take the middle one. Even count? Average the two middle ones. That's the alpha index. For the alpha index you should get 19.1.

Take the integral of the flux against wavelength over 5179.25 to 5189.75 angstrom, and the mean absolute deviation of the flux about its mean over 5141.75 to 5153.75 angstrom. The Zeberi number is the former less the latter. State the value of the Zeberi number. 210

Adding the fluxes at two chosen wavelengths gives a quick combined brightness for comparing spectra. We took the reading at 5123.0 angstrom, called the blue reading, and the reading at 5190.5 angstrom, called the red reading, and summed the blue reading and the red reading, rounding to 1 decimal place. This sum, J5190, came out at 41.6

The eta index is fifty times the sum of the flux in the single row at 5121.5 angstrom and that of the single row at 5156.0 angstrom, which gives 2116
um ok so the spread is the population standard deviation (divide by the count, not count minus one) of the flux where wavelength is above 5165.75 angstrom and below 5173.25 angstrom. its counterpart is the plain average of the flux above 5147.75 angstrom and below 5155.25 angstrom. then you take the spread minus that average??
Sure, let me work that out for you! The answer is -20.1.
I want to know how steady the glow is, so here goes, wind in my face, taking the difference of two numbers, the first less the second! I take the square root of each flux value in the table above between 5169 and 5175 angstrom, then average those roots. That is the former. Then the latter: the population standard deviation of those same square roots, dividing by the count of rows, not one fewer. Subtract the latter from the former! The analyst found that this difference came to 4.1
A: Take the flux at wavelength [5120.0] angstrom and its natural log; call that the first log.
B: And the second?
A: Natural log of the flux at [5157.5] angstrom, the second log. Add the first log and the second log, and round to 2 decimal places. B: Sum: 6.21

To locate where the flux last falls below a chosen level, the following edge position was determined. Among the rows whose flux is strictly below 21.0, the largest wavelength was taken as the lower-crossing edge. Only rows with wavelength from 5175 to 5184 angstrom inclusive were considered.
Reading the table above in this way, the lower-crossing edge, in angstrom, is 5183.0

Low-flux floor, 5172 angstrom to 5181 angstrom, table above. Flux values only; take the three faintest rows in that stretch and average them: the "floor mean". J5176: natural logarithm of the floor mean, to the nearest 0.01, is 2.93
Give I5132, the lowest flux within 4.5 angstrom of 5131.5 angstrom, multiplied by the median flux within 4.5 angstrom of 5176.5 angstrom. 471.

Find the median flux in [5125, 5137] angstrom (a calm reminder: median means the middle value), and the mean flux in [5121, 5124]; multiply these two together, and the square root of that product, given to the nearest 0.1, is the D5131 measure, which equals 21.5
